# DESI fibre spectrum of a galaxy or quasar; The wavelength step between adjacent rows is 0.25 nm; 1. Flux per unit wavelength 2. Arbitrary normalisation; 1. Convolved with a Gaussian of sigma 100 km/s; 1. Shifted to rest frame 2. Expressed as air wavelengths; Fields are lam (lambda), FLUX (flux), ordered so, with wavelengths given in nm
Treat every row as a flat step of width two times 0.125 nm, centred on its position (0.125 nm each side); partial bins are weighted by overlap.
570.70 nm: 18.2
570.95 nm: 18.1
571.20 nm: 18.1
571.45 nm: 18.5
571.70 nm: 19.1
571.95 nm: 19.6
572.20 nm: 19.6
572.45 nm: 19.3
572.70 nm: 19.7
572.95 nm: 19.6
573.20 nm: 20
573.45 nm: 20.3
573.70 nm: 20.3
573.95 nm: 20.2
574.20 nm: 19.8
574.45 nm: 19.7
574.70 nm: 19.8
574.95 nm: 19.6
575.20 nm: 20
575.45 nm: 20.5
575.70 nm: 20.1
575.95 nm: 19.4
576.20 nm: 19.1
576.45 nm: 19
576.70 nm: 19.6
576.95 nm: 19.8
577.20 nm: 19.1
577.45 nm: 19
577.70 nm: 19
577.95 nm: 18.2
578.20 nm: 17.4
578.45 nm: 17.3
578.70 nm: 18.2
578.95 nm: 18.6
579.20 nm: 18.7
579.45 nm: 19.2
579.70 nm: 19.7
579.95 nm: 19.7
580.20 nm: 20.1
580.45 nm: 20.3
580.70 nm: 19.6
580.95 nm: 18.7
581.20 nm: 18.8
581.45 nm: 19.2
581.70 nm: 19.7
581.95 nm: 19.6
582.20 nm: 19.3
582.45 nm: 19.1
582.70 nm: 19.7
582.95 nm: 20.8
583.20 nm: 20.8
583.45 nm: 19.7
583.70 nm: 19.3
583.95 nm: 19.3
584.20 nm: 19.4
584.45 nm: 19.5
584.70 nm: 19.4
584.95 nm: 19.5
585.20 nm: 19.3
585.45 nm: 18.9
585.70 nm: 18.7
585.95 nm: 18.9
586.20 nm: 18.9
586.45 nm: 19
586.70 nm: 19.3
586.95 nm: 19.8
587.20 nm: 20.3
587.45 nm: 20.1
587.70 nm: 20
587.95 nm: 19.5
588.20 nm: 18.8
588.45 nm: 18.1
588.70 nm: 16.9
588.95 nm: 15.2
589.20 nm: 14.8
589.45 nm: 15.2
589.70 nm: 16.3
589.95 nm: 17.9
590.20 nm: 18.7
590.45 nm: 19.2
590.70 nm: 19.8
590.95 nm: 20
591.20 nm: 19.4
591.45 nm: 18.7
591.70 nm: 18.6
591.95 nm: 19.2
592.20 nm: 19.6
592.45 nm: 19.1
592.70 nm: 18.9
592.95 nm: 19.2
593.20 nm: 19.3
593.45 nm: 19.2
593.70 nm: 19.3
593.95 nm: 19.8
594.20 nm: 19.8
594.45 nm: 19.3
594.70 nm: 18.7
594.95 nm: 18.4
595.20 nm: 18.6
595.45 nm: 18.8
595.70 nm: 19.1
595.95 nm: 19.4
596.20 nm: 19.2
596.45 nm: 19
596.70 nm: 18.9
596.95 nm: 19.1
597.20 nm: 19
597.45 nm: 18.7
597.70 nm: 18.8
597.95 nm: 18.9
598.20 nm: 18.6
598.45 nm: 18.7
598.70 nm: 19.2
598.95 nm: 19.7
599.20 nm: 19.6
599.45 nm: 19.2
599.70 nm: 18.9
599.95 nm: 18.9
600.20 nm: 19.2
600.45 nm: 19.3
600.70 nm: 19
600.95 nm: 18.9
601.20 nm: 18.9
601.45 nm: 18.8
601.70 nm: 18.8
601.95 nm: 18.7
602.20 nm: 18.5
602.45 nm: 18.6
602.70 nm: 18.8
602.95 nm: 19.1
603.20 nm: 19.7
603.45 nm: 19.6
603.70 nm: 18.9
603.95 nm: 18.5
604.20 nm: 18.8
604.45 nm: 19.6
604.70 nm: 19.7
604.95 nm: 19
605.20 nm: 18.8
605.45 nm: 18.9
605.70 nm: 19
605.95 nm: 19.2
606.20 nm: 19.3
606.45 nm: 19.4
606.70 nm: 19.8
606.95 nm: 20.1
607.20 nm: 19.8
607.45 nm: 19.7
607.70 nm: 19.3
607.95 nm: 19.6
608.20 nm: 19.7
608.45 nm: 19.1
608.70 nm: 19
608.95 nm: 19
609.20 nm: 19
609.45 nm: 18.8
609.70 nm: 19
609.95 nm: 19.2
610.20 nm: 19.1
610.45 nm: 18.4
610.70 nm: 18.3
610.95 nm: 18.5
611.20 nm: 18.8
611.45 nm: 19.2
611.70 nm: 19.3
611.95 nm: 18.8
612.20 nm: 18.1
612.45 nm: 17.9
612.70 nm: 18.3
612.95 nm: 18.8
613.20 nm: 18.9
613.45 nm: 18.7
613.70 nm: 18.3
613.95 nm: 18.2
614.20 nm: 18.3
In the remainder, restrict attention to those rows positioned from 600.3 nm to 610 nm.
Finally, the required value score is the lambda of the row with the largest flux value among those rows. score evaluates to 606.95 nm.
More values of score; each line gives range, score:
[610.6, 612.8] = 611.70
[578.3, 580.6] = 580.45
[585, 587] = 586.95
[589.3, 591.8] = 590.95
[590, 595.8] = 590.95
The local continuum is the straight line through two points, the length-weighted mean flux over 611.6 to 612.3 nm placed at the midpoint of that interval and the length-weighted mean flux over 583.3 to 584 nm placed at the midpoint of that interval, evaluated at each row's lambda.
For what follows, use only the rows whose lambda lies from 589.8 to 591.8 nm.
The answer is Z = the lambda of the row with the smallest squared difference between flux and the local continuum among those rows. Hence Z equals 591.20 nm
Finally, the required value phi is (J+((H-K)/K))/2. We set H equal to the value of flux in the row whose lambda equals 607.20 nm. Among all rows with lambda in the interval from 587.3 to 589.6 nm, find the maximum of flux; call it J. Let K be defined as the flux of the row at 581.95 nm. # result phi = 10.06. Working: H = 19.8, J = 20.1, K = 19.6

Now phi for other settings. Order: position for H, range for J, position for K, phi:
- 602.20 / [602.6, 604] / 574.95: 9.82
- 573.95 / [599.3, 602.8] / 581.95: 9.67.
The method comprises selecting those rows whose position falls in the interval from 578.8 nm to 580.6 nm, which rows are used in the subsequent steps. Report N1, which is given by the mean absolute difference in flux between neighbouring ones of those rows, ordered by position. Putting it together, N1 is 0.28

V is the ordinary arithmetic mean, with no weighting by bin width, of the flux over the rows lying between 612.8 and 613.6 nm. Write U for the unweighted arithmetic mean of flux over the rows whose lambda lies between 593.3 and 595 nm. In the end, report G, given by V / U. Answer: 0.98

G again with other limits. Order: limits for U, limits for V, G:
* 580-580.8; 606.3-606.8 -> 0.98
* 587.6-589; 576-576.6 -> 1.05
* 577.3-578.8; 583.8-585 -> 1.07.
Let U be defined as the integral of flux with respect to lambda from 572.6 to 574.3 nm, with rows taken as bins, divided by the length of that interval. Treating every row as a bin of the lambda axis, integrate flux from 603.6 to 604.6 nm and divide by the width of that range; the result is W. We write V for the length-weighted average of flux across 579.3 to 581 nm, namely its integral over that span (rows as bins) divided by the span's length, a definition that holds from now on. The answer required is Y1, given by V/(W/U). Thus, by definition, 20.7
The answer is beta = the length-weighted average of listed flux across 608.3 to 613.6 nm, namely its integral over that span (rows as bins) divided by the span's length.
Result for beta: 18.8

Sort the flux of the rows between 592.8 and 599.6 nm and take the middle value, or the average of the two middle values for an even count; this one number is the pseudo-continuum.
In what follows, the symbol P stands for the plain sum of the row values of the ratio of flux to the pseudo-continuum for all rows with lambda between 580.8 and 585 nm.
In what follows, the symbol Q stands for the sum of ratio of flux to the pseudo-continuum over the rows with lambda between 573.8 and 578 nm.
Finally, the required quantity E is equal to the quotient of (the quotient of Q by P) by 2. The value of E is 0.500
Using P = 17.4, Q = 17.4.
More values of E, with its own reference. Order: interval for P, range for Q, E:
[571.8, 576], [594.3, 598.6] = 0.476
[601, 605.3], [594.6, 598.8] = 0.497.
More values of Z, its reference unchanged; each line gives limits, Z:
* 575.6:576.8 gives 576.70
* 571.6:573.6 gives 572.70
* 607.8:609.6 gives 609.45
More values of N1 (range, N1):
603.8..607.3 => 0.28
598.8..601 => 0.20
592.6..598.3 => 0.23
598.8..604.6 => 0.25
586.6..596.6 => 0.48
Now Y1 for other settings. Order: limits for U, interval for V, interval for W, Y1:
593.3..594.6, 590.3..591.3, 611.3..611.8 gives 19.8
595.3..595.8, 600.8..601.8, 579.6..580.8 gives 17.9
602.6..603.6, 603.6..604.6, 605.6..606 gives 19.2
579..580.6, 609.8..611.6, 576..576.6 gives 19.2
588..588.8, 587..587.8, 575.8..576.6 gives 19.0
